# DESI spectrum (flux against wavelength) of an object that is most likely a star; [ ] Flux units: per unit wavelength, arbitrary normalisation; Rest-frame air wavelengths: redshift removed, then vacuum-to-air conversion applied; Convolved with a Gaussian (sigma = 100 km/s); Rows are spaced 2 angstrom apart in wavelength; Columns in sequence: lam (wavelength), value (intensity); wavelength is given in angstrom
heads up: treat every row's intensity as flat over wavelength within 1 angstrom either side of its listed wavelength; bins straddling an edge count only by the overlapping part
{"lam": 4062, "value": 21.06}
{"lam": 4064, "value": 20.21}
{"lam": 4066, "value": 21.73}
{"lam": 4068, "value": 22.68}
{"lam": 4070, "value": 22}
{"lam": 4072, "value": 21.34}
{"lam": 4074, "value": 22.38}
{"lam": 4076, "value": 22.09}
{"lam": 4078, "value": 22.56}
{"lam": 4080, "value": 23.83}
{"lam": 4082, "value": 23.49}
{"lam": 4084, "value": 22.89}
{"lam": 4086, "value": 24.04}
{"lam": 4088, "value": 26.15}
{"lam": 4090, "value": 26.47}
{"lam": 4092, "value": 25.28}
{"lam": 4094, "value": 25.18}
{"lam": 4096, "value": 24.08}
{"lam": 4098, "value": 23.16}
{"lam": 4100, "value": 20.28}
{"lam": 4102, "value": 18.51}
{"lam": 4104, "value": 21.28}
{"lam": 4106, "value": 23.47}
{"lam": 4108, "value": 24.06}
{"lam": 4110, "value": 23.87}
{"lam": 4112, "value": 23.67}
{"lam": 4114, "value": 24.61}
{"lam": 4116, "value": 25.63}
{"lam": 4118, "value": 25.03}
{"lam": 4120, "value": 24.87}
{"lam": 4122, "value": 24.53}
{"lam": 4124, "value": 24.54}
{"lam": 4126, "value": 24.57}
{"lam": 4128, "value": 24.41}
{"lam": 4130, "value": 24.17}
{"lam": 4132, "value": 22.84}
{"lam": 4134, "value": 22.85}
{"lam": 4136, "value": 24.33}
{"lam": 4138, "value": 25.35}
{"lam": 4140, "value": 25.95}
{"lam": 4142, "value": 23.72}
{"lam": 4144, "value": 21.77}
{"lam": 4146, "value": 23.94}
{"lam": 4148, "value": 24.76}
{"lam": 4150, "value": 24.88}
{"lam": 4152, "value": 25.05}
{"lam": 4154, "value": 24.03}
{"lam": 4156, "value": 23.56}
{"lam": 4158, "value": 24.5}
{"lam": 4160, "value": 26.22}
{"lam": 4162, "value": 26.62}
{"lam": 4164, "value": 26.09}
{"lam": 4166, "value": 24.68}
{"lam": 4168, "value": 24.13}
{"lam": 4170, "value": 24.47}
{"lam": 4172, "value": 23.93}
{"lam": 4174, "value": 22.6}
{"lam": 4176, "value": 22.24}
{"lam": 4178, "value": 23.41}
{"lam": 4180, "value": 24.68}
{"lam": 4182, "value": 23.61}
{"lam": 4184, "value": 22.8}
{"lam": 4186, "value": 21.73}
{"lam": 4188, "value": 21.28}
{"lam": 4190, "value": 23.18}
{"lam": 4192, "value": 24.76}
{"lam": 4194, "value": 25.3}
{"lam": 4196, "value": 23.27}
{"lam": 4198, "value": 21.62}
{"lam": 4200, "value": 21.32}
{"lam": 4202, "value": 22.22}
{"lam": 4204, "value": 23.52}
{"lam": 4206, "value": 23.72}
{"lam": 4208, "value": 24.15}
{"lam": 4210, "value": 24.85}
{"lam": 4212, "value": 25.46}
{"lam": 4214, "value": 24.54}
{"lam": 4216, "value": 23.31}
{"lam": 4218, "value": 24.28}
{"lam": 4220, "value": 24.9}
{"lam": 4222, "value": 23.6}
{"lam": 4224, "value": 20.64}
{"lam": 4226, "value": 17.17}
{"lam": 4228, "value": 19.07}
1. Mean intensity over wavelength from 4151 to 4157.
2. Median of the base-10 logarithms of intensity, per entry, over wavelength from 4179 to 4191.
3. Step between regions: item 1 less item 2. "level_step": 22.9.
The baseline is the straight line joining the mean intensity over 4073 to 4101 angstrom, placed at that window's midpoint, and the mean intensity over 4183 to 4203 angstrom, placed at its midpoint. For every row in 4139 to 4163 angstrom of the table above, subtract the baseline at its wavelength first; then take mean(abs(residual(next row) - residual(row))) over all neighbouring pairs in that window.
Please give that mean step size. 1.10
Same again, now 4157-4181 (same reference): 0.87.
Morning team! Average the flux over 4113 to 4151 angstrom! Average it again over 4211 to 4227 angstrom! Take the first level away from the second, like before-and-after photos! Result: -1.4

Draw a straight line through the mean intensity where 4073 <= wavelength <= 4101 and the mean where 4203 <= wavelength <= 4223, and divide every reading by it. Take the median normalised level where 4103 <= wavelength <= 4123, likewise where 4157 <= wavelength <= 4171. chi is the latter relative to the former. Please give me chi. 1.01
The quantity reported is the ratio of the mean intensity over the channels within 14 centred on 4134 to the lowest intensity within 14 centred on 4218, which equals 1.18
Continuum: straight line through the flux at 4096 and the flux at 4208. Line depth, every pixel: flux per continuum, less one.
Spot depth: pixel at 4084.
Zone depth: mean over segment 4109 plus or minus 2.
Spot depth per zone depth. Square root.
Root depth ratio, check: 3.1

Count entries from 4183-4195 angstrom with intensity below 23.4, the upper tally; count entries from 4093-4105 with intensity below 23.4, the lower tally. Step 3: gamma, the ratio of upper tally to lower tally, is 1.00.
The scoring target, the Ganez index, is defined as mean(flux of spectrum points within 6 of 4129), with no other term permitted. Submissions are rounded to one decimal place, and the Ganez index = 23.9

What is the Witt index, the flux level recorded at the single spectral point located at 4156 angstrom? 23.56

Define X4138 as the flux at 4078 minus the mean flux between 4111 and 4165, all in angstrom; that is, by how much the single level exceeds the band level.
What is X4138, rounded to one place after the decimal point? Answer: -2.0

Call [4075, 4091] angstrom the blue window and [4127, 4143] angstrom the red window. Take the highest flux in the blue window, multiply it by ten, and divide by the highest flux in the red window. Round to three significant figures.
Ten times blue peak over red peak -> 10.2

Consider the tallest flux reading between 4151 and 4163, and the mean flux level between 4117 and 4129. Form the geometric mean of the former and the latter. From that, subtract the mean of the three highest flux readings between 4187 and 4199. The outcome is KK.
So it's 1.2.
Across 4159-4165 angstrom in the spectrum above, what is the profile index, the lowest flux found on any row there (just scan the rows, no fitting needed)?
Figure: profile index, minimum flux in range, 26.09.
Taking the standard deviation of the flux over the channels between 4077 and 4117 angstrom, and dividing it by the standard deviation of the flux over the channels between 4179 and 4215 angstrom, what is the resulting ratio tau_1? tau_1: 1.4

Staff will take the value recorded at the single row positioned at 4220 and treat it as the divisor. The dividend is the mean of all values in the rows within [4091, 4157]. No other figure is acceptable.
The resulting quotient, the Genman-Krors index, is 0.96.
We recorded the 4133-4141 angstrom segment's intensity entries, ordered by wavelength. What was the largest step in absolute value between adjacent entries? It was 1.48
